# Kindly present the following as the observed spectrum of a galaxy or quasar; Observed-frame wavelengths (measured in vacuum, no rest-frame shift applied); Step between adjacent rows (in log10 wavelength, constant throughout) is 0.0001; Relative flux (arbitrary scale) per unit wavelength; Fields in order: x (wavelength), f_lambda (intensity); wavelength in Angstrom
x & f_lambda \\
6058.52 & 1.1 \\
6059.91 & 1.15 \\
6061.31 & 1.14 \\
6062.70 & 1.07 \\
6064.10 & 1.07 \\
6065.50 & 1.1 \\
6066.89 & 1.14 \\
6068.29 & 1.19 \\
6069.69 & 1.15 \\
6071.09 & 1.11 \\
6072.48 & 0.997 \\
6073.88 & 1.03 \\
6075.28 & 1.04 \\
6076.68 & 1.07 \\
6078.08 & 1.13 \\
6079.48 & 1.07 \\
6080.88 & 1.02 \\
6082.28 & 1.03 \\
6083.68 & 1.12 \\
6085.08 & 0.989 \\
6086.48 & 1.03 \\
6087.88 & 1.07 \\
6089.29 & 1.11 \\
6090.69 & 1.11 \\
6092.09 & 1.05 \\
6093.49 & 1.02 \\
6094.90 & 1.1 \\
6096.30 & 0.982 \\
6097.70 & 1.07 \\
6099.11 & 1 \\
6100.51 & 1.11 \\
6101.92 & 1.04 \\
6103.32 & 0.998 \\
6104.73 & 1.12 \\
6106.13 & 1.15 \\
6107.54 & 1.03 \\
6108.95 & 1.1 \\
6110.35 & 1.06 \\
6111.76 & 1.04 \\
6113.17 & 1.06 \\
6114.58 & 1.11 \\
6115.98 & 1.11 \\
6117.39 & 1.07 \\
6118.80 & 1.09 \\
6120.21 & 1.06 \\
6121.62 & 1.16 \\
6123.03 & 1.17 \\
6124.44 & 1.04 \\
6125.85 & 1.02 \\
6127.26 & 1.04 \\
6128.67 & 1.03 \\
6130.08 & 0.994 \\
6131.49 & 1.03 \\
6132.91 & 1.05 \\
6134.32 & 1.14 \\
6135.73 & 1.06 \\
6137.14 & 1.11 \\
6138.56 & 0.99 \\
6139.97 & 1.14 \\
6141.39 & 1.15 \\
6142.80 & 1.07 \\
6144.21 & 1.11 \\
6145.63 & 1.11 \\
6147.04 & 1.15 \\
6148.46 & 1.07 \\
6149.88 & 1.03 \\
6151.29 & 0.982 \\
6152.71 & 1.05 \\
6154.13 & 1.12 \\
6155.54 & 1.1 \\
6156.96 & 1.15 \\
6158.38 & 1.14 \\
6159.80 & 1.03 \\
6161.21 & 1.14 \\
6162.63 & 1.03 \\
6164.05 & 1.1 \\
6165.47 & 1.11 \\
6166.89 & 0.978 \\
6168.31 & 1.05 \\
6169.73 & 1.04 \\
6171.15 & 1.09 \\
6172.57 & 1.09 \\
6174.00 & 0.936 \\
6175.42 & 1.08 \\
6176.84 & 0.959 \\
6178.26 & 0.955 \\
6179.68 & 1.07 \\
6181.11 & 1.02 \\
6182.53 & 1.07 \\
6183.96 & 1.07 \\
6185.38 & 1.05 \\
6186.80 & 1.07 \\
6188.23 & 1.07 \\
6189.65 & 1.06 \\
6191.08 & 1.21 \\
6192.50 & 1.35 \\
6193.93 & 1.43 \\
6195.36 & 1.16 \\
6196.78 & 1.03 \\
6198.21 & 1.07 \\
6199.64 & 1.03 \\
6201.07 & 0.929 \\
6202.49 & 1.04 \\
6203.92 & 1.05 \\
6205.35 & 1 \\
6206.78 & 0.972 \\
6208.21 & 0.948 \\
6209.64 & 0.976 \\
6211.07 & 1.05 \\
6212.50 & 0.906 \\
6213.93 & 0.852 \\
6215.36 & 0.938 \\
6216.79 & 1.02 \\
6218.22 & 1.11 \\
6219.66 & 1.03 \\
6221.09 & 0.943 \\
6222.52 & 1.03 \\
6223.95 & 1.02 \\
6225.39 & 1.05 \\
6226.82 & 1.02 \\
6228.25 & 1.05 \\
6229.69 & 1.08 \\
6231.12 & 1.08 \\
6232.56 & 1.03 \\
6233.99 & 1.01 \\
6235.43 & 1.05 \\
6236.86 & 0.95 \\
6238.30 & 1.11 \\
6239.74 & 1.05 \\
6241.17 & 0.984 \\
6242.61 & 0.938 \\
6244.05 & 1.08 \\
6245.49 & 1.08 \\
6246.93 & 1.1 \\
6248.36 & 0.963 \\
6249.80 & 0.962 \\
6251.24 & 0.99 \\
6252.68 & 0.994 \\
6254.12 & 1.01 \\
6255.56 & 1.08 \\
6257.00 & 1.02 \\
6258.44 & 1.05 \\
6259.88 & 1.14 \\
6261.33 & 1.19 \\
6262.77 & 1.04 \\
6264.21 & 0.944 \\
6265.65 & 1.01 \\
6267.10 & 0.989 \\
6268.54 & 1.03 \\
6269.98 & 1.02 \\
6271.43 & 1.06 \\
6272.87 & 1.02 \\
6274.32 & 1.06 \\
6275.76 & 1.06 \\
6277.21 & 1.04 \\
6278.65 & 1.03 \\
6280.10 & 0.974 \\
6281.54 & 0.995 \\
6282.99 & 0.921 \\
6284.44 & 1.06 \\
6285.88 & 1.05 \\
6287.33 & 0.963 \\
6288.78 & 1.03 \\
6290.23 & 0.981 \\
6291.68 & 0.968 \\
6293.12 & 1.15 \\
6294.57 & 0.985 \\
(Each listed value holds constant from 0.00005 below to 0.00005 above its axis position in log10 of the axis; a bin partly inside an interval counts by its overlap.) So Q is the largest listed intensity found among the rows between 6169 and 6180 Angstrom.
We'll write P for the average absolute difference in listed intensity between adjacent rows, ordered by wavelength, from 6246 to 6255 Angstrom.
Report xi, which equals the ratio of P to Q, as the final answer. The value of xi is 0.034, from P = 0.04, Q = 1.09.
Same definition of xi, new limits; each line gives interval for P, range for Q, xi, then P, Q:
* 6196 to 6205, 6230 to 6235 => 0.056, 0.06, 1.08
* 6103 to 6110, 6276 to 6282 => 0.082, 0.09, 1.04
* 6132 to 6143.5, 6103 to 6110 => 0.072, 0.08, 1.15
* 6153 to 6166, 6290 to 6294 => 0.053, 0.06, 1.15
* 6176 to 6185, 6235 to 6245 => 0.039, 0.04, 1.11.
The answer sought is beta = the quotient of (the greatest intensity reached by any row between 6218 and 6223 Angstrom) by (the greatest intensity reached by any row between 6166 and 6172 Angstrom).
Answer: 1.02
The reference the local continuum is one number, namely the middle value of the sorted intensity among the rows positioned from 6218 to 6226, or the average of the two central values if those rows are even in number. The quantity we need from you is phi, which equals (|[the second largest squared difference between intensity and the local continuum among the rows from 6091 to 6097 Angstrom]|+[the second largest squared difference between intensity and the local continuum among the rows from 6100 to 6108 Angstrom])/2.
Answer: 0.0052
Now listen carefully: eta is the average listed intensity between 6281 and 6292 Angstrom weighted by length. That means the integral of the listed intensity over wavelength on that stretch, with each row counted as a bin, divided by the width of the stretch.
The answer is 1.00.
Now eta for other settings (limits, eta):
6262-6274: 1.02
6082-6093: 1.06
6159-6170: 1.06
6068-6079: 1.09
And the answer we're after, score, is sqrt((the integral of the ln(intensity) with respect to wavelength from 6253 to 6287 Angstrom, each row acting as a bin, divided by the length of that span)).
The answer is 0.177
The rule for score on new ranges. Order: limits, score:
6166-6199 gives 0.274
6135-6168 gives 0.280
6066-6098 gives 0.259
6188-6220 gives 0.212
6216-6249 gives 0.179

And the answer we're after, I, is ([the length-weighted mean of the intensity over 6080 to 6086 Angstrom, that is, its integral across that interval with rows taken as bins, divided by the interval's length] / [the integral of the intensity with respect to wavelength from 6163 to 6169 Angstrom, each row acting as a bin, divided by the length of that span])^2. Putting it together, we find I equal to 0.97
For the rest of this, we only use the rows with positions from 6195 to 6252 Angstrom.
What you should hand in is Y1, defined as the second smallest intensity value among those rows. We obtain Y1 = 0.906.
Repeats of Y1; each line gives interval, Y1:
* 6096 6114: 0.998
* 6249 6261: 0.99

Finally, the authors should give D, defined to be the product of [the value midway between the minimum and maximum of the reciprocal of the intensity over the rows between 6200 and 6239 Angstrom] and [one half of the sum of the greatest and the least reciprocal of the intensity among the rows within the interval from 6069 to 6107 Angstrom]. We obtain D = 0.98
